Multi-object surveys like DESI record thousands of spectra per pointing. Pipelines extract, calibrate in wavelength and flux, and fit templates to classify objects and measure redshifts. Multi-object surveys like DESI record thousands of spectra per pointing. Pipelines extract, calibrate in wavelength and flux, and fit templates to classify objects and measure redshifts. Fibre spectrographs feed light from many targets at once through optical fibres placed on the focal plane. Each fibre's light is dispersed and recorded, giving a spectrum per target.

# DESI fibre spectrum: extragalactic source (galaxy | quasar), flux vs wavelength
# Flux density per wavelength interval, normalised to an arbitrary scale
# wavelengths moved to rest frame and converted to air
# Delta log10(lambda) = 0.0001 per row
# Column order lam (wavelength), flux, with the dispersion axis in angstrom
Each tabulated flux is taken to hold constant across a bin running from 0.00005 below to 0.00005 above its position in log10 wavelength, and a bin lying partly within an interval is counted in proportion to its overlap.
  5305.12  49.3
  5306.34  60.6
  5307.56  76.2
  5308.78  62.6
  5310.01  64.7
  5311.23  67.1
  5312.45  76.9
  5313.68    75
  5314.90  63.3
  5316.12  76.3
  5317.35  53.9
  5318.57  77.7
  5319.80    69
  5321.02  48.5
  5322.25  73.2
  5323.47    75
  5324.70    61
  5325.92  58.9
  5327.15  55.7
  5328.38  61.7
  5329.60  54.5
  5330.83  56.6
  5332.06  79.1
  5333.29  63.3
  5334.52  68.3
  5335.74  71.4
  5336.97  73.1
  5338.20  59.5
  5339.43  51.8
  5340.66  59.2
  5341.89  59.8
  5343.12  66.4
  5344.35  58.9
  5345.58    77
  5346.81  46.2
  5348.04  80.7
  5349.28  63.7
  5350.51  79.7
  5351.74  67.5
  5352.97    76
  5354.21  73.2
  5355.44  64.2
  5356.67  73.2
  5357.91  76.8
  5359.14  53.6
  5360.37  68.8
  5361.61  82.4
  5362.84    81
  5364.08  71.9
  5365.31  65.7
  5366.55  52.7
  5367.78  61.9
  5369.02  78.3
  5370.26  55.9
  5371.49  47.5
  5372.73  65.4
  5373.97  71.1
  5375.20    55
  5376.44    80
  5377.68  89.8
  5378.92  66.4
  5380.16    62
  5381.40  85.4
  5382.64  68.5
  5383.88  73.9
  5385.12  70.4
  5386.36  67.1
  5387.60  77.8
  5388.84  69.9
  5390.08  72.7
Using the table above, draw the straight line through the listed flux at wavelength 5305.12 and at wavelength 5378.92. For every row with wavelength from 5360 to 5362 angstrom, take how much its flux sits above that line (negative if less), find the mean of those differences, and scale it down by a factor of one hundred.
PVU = 0.134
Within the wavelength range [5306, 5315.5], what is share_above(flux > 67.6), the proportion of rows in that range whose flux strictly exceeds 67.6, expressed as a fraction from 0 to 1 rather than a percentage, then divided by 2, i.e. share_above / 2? 0.19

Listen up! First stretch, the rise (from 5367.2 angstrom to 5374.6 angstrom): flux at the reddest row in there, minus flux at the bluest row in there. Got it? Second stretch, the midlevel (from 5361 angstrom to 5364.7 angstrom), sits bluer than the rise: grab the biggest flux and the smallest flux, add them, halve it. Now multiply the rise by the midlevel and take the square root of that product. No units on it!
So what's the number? 26.6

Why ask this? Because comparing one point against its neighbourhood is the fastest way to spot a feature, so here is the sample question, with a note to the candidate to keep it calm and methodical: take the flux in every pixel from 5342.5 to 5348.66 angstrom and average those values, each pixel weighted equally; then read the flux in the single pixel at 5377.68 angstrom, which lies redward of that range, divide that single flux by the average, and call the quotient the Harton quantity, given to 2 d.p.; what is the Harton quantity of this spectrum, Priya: 1.36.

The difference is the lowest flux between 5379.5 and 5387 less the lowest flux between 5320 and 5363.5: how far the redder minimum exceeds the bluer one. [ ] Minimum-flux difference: 16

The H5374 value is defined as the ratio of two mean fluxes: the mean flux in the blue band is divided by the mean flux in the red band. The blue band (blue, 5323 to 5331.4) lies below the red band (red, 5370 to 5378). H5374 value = 0.91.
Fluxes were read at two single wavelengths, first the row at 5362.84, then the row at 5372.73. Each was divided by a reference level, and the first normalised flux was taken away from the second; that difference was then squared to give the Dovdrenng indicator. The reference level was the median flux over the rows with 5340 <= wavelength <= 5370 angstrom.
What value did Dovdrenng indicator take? 0.052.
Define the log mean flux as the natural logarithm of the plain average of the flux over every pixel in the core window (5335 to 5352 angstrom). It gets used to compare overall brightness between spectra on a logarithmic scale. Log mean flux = 4.18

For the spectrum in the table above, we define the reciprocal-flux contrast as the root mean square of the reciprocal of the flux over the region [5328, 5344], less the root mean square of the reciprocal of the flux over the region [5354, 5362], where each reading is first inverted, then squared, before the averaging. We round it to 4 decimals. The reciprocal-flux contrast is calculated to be 0.0015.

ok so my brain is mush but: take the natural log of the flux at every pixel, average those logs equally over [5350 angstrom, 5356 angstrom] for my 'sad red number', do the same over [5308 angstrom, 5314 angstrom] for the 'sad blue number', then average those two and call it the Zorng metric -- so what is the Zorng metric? 4.25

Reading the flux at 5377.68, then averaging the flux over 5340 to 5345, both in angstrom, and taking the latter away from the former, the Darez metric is 28.7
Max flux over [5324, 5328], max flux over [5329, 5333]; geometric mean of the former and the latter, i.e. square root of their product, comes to 69.5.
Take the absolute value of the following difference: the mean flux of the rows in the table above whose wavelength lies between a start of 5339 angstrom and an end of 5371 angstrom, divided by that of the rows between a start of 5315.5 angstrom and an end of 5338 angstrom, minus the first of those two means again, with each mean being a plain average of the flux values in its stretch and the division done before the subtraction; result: 66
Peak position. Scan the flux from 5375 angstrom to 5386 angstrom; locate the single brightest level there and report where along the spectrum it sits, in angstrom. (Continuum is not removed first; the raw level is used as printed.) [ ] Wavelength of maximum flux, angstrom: 5377.68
